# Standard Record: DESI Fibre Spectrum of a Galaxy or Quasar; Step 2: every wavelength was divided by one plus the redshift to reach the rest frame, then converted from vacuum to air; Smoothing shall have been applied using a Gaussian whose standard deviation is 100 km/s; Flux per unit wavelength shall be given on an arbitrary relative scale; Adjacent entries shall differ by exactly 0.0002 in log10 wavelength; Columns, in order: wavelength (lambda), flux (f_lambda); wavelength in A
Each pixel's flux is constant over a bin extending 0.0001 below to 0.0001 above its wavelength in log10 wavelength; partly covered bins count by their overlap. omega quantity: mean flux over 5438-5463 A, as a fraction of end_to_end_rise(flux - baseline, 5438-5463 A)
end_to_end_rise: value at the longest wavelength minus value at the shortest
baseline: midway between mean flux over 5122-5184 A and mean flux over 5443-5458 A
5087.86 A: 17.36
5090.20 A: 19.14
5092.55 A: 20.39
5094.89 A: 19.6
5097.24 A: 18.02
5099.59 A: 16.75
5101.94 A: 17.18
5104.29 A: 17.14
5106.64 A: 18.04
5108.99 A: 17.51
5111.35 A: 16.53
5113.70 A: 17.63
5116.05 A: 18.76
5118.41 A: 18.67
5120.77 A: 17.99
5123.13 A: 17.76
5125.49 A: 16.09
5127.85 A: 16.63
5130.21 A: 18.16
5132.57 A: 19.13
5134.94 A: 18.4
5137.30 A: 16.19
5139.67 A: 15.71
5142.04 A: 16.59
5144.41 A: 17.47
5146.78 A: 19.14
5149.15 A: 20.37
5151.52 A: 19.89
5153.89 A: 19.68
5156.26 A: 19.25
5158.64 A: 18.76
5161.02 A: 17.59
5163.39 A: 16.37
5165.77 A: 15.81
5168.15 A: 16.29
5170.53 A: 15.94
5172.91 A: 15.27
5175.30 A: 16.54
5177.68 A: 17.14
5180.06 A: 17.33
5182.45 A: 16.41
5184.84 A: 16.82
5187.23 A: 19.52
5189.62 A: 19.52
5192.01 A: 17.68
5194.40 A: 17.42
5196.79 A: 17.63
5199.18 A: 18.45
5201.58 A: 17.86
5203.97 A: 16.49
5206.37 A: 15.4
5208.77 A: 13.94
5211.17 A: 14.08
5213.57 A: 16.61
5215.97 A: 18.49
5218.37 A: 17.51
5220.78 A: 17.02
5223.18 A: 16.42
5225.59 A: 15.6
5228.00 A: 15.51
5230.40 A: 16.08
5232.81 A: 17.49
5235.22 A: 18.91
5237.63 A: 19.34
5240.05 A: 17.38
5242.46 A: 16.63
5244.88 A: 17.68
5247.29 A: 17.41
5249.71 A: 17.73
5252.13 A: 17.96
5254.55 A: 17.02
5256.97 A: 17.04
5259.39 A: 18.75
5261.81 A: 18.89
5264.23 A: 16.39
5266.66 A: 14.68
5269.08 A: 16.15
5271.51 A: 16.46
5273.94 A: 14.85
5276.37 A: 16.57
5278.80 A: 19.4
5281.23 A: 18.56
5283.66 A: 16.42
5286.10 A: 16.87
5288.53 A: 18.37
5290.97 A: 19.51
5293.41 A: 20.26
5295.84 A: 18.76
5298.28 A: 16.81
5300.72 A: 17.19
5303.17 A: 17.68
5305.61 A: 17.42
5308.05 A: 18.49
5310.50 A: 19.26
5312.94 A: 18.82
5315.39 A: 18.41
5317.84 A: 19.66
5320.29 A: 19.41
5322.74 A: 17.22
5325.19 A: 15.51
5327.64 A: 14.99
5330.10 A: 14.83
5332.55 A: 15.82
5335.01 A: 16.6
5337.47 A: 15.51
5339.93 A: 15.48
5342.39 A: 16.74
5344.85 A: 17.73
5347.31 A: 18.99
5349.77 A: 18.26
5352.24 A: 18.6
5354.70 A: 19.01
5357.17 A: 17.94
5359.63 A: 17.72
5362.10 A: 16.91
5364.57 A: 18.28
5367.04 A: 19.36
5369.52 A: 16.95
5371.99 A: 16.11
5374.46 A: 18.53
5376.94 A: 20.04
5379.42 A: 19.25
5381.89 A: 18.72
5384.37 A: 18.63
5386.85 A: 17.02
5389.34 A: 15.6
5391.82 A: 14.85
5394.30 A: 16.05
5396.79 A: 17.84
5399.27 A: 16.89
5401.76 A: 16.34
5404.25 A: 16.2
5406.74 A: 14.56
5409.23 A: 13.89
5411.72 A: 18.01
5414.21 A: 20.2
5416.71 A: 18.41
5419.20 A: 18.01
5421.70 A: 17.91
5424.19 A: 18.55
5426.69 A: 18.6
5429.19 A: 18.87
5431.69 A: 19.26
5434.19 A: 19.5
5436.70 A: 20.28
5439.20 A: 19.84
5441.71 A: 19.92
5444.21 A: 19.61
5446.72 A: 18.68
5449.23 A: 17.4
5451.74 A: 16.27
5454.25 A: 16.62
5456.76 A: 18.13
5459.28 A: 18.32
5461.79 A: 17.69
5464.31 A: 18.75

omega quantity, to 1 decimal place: -8.5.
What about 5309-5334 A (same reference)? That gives -5.1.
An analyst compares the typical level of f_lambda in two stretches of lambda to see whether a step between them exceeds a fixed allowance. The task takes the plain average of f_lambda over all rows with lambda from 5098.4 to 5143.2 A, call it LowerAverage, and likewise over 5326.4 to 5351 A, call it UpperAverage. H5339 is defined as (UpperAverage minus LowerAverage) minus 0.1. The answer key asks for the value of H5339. -1.0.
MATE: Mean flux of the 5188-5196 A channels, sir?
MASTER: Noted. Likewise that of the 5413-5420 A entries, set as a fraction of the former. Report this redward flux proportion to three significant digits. 1.04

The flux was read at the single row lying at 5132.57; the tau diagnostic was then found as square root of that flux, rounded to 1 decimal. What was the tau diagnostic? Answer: 4.4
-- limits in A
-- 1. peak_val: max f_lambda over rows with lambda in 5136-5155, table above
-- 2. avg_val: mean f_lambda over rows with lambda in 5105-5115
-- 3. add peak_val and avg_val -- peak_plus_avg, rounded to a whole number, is 38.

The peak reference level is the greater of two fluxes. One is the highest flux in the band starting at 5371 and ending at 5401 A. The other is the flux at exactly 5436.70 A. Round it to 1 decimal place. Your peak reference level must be 20.3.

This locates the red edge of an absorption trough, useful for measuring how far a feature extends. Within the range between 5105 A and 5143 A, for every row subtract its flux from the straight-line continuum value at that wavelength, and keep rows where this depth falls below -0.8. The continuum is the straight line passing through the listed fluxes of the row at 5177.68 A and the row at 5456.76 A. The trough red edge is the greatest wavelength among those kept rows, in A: 5134.94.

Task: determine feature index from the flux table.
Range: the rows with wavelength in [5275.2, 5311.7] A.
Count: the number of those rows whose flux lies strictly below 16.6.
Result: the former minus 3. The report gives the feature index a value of -1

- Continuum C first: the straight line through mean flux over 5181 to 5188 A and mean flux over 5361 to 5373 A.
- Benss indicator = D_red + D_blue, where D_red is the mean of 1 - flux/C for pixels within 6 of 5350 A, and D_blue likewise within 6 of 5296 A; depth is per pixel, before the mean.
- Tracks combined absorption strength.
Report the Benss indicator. -0.11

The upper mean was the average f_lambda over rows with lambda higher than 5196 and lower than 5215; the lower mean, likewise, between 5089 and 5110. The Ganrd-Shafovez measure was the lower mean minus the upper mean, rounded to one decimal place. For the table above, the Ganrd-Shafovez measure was 1.9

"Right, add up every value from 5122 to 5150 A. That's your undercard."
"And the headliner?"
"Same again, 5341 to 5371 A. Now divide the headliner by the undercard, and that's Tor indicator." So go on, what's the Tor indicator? 1.02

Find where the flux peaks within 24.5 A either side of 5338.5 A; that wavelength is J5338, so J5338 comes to 5317.84 A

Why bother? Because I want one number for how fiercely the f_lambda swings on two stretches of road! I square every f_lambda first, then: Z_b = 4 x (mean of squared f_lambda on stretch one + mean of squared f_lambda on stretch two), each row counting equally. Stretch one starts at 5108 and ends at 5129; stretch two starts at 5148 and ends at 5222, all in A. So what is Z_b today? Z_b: 2440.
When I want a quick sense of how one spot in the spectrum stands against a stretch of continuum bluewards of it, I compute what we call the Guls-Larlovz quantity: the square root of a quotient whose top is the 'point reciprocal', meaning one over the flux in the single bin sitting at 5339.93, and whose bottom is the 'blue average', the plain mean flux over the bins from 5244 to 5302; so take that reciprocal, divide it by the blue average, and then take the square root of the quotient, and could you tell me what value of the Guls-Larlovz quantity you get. 0.0608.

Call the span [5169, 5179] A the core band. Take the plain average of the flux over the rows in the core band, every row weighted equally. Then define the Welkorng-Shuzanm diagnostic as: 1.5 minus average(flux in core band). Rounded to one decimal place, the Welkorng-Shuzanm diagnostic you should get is -14.7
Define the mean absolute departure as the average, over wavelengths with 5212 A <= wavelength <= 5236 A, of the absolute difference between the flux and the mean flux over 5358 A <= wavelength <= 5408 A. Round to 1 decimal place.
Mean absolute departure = 1.0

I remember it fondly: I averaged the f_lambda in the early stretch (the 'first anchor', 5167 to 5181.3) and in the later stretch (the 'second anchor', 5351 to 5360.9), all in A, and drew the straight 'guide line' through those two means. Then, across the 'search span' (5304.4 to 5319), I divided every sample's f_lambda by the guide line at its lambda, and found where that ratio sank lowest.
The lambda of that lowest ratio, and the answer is 5305.61 A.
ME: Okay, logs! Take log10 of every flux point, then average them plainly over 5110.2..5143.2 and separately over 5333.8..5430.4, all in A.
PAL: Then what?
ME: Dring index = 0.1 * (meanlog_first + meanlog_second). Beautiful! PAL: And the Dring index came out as 0.248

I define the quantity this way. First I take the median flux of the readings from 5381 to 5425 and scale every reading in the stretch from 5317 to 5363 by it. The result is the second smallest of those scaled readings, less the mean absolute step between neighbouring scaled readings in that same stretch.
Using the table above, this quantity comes 0.81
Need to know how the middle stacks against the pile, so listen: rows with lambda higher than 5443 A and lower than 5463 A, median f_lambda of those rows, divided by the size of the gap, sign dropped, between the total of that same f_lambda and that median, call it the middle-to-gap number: 0.143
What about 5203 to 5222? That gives 0.146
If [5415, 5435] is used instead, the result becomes 0.142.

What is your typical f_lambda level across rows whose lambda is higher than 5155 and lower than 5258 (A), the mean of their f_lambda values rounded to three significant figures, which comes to 17.1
